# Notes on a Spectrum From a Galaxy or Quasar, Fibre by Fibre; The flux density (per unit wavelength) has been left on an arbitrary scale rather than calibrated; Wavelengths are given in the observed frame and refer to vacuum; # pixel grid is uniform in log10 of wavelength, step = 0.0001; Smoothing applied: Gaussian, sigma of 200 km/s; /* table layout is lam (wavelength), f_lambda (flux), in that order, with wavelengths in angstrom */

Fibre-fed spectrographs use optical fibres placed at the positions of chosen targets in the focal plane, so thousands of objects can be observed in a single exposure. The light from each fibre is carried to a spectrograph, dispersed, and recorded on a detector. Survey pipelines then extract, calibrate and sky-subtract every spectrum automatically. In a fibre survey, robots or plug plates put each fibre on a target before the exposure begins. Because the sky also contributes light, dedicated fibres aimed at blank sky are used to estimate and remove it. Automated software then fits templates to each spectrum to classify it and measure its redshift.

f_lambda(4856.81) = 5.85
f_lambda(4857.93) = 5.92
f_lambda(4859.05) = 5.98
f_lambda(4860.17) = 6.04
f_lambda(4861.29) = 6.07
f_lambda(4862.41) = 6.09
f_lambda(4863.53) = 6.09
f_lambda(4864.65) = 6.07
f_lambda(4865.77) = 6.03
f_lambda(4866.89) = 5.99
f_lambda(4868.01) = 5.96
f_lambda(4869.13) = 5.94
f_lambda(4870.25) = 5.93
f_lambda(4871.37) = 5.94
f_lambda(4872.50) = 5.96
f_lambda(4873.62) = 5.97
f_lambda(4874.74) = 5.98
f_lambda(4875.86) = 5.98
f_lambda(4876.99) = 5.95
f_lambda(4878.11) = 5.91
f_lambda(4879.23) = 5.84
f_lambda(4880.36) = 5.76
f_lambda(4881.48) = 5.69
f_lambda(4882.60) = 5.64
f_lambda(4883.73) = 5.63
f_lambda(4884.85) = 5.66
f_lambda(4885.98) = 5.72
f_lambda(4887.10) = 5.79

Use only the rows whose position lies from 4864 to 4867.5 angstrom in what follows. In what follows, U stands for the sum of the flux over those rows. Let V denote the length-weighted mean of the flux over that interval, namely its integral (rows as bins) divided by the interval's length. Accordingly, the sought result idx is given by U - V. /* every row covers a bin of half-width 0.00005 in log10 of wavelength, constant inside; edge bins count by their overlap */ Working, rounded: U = 18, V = 6.03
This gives 12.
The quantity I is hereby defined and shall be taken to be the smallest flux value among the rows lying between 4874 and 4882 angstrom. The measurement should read 5.69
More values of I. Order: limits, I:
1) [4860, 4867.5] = 5.99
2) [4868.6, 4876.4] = 5.93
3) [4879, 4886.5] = 5.63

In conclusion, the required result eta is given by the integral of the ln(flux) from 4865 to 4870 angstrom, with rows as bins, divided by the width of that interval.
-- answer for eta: 1.79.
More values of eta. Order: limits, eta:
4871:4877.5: 1.78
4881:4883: 1.74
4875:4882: 1.77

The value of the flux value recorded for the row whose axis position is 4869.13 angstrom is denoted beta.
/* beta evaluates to 5.94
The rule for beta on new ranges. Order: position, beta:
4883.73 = 5.63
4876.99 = 5.95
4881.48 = 5.69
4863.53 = 6.09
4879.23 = 5.84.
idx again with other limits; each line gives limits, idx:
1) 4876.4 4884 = 35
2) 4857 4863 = 24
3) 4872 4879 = 30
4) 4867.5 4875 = 36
